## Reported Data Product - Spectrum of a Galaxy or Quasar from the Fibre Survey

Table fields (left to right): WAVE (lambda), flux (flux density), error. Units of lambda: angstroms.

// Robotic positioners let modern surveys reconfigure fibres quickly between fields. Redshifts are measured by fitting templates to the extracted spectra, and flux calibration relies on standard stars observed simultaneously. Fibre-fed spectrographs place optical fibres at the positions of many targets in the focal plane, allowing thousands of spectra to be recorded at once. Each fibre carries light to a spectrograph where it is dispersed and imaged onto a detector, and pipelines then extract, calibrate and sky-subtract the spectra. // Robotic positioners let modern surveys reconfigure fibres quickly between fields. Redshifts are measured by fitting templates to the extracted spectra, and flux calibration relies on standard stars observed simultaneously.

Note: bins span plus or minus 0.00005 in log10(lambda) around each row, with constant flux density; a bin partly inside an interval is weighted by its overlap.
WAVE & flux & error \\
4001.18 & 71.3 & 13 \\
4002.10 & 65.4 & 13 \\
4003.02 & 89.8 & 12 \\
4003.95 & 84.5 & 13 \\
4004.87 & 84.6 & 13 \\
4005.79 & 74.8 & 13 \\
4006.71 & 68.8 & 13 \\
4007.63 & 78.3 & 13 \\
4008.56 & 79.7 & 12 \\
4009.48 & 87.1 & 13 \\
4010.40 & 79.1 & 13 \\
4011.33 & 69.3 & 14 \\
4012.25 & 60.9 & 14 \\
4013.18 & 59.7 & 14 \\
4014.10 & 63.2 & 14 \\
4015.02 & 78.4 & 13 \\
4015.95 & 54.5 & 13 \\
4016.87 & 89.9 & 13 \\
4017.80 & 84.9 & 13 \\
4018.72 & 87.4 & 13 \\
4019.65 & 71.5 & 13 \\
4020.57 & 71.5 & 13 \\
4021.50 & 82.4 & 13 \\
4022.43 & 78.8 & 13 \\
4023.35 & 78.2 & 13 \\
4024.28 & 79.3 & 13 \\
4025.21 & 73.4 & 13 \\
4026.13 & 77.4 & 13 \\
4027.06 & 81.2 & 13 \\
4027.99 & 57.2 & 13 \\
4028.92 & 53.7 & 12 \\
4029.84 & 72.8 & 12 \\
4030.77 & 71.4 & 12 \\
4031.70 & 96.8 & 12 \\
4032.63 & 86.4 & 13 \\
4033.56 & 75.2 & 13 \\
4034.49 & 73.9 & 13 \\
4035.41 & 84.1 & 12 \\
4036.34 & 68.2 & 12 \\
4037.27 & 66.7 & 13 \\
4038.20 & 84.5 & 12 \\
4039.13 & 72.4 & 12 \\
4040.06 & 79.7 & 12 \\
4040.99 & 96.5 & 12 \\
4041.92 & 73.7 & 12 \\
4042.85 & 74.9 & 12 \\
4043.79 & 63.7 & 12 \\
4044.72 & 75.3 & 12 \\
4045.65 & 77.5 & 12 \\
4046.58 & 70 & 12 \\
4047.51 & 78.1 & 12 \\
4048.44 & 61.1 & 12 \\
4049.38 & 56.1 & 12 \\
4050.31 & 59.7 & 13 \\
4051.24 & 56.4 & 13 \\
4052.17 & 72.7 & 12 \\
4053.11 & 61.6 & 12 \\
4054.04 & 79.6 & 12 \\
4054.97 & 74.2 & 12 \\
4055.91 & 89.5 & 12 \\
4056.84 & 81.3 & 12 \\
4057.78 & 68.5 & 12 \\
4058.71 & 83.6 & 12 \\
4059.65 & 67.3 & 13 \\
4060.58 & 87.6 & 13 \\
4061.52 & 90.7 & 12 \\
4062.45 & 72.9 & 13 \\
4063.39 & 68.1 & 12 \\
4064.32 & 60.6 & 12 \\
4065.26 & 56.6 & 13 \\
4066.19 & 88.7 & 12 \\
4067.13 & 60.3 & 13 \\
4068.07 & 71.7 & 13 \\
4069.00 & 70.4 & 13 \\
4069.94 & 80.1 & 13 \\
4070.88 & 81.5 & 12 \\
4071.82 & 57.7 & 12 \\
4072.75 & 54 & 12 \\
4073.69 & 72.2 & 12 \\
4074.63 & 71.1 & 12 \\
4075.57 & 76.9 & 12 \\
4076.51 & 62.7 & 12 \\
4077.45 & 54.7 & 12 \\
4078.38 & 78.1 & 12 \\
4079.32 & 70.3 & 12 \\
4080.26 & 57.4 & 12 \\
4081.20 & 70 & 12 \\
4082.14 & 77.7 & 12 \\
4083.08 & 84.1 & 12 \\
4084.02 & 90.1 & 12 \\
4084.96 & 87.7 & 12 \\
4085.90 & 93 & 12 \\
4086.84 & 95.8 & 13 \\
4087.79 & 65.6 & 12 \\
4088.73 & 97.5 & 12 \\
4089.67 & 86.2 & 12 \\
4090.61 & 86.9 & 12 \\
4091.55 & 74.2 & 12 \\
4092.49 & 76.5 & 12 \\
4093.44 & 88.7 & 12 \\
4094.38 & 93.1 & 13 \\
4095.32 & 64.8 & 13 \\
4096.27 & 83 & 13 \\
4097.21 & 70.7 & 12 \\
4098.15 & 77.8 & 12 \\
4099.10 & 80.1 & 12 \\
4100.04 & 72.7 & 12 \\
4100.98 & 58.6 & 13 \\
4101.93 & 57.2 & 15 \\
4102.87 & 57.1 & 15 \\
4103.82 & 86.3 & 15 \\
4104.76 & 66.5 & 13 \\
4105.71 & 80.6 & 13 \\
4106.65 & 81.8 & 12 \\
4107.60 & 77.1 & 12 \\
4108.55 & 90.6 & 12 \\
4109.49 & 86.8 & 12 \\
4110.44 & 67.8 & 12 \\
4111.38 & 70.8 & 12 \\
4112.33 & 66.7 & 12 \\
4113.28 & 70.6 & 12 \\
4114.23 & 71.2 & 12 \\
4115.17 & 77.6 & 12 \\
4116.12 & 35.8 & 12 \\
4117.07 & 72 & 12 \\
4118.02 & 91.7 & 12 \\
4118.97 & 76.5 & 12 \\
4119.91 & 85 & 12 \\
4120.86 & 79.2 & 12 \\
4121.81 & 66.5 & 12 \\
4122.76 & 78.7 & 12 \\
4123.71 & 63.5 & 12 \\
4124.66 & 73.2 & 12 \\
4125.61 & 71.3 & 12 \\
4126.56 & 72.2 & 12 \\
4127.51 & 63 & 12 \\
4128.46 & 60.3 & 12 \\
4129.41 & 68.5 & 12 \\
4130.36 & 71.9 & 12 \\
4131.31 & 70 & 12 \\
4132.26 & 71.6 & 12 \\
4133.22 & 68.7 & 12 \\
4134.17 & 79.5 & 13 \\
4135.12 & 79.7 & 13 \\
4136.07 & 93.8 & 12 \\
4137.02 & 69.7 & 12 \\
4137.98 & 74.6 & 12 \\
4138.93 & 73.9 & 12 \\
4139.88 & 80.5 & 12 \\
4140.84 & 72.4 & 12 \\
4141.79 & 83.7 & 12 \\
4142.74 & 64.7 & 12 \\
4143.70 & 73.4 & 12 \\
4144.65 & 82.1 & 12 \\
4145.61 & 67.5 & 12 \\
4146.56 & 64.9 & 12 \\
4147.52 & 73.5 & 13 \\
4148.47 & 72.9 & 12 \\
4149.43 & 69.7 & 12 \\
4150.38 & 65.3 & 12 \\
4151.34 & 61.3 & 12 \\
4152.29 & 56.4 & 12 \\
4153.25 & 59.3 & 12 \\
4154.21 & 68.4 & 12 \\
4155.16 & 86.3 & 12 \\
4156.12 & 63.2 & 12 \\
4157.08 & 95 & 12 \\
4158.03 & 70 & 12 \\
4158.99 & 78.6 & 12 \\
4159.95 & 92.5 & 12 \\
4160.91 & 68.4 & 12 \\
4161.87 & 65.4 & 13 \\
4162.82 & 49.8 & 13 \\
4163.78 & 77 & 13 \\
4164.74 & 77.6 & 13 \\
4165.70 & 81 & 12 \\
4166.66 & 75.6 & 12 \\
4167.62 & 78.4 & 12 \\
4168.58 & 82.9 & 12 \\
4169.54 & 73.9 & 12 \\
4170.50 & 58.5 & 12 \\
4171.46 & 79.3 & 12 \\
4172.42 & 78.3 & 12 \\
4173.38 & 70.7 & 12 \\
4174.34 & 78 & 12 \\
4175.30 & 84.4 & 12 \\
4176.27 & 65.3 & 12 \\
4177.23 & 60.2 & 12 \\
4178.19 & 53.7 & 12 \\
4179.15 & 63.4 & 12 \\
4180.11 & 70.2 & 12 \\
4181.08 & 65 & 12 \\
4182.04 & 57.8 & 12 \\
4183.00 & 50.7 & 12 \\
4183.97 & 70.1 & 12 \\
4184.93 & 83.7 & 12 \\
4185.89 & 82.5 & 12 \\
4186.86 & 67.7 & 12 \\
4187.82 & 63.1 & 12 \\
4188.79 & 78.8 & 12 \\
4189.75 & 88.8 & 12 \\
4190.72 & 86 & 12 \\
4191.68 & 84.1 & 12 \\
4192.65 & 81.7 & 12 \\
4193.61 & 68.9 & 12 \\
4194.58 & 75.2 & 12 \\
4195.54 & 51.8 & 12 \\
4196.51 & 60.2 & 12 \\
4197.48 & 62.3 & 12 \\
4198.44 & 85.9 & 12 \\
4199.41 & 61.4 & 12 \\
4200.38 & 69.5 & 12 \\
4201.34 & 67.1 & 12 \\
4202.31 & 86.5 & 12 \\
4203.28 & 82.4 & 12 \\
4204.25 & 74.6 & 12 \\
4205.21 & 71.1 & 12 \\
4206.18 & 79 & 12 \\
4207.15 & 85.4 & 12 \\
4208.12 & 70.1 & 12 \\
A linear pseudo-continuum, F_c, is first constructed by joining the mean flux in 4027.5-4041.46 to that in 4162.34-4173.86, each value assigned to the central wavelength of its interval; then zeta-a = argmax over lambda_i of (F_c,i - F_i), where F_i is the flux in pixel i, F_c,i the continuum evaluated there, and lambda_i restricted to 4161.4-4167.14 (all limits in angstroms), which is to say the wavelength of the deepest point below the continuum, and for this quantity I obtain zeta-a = 4162.82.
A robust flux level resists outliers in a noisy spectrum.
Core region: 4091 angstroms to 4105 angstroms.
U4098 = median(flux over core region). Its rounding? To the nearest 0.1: 74.2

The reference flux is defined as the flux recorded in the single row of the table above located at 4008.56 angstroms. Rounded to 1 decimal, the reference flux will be 79.7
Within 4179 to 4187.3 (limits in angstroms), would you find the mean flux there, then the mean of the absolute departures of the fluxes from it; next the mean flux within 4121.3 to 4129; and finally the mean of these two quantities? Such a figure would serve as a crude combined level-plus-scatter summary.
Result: 38.2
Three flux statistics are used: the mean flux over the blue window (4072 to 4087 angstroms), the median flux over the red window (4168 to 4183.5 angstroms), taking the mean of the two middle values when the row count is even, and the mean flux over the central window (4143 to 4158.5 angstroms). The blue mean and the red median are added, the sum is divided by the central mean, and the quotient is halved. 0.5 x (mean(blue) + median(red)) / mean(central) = 1.01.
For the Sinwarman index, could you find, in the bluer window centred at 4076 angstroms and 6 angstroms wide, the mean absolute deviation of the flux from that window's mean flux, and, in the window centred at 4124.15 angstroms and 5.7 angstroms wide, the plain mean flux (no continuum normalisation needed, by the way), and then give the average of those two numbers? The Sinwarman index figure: 39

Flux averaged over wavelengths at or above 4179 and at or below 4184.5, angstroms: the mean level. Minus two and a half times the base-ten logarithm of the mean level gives -4.50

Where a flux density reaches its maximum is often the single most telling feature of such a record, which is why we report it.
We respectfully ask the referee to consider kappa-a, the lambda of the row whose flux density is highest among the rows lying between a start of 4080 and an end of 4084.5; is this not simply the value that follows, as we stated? 4084.02 angstroms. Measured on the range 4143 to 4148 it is 4144.65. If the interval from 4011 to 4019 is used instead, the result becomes 4016.87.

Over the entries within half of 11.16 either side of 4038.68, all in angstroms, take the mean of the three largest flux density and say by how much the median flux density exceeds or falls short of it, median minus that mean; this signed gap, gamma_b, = -14.0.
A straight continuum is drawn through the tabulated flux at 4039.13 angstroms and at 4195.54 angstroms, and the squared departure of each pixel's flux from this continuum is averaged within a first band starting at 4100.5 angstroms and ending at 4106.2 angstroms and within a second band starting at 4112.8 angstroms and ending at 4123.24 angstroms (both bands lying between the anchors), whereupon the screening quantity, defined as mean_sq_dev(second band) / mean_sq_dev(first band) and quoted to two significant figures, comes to 2.0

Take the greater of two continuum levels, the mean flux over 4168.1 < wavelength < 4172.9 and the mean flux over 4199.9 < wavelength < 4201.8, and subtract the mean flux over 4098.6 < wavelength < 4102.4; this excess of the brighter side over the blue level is 7.4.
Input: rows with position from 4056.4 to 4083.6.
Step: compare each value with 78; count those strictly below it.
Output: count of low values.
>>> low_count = 20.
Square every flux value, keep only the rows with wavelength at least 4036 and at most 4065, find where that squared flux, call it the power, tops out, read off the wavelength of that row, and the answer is 4040.99 angstroms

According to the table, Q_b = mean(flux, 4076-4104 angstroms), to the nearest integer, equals 77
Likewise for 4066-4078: 69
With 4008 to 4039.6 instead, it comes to 75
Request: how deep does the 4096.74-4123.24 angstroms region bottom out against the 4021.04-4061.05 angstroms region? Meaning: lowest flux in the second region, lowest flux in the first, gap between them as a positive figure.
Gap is 18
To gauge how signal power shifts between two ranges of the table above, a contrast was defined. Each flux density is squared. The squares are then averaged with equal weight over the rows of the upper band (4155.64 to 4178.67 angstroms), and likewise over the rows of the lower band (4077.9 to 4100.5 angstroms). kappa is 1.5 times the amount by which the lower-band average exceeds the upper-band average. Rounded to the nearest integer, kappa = 1556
